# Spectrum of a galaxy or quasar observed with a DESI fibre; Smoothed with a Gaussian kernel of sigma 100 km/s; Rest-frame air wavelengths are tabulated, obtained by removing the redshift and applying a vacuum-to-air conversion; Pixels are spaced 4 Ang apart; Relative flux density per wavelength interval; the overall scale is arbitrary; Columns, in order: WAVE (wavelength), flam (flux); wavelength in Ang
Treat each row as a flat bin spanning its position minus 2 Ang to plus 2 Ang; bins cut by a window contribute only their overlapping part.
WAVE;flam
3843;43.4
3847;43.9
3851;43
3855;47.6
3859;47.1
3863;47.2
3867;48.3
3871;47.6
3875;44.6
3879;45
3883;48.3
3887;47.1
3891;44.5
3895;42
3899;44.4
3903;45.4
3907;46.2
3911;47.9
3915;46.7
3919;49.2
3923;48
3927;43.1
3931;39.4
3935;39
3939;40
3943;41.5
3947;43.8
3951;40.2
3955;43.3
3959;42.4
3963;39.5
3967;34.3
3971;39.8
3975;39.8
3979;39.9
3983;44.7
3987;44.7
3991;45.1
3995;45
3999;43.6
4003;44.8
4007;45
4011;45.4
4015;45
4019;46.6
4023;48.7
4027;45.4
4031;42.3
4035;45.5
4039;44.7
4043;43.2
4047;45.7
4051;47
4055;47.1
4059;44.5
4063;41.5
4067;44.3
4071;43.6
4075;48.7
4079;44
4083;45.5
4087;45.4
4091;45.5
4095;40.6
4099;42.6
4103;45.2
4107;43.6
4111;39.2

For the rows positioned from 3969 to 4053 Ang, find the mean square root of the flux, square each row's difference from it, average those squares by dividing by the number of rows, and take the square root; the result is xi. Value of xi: 0.17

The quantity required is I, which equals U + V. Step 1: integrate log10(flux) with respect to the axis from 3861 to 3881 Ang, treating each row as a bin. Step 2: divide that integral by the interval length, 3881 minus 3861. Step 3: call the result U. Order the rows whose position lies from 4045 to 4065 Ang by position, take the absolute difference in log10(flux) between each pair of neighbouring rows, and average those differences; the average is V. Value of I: 1.68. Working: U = 1.668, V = 0.017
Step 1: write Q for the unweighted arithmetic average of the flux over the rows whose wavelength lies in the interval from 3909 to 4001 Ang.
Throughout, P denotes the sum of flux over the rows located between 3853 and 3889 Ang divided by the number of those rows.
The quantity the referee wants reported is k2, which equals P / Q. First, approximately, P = 47.0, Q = 42.6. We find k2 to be 1.10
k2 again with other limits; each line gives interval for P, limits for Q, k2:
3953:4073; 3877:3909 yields 0.96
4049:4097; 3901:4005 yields 1.04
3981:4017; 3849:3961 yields 1.00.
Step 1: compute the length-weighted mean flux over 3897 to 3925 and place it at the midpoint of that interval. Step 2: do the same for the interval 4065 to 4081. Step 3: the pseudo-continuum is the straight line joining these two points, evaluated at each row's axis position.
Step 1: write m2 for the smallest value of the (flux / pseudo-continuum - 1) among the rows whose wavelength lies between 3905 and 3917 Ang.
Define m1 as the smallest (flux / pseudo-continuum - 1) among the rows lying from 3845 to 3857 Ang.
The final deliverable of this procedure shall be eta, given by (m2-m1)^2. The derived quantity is 0.006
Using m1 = -0.094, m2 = -0.01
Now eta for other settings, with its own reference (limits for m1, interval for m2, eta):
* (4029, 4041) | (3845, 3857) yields 0.000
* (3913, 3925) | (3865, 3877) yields 0.003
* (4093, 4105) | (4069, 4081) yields 0.004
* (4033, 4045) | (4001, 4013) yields 0.001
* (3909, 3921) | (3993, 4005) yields 0.002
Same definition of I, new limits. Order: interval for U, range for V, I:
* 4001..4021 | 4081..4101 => 1.67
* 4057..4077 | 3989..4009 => 1.66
